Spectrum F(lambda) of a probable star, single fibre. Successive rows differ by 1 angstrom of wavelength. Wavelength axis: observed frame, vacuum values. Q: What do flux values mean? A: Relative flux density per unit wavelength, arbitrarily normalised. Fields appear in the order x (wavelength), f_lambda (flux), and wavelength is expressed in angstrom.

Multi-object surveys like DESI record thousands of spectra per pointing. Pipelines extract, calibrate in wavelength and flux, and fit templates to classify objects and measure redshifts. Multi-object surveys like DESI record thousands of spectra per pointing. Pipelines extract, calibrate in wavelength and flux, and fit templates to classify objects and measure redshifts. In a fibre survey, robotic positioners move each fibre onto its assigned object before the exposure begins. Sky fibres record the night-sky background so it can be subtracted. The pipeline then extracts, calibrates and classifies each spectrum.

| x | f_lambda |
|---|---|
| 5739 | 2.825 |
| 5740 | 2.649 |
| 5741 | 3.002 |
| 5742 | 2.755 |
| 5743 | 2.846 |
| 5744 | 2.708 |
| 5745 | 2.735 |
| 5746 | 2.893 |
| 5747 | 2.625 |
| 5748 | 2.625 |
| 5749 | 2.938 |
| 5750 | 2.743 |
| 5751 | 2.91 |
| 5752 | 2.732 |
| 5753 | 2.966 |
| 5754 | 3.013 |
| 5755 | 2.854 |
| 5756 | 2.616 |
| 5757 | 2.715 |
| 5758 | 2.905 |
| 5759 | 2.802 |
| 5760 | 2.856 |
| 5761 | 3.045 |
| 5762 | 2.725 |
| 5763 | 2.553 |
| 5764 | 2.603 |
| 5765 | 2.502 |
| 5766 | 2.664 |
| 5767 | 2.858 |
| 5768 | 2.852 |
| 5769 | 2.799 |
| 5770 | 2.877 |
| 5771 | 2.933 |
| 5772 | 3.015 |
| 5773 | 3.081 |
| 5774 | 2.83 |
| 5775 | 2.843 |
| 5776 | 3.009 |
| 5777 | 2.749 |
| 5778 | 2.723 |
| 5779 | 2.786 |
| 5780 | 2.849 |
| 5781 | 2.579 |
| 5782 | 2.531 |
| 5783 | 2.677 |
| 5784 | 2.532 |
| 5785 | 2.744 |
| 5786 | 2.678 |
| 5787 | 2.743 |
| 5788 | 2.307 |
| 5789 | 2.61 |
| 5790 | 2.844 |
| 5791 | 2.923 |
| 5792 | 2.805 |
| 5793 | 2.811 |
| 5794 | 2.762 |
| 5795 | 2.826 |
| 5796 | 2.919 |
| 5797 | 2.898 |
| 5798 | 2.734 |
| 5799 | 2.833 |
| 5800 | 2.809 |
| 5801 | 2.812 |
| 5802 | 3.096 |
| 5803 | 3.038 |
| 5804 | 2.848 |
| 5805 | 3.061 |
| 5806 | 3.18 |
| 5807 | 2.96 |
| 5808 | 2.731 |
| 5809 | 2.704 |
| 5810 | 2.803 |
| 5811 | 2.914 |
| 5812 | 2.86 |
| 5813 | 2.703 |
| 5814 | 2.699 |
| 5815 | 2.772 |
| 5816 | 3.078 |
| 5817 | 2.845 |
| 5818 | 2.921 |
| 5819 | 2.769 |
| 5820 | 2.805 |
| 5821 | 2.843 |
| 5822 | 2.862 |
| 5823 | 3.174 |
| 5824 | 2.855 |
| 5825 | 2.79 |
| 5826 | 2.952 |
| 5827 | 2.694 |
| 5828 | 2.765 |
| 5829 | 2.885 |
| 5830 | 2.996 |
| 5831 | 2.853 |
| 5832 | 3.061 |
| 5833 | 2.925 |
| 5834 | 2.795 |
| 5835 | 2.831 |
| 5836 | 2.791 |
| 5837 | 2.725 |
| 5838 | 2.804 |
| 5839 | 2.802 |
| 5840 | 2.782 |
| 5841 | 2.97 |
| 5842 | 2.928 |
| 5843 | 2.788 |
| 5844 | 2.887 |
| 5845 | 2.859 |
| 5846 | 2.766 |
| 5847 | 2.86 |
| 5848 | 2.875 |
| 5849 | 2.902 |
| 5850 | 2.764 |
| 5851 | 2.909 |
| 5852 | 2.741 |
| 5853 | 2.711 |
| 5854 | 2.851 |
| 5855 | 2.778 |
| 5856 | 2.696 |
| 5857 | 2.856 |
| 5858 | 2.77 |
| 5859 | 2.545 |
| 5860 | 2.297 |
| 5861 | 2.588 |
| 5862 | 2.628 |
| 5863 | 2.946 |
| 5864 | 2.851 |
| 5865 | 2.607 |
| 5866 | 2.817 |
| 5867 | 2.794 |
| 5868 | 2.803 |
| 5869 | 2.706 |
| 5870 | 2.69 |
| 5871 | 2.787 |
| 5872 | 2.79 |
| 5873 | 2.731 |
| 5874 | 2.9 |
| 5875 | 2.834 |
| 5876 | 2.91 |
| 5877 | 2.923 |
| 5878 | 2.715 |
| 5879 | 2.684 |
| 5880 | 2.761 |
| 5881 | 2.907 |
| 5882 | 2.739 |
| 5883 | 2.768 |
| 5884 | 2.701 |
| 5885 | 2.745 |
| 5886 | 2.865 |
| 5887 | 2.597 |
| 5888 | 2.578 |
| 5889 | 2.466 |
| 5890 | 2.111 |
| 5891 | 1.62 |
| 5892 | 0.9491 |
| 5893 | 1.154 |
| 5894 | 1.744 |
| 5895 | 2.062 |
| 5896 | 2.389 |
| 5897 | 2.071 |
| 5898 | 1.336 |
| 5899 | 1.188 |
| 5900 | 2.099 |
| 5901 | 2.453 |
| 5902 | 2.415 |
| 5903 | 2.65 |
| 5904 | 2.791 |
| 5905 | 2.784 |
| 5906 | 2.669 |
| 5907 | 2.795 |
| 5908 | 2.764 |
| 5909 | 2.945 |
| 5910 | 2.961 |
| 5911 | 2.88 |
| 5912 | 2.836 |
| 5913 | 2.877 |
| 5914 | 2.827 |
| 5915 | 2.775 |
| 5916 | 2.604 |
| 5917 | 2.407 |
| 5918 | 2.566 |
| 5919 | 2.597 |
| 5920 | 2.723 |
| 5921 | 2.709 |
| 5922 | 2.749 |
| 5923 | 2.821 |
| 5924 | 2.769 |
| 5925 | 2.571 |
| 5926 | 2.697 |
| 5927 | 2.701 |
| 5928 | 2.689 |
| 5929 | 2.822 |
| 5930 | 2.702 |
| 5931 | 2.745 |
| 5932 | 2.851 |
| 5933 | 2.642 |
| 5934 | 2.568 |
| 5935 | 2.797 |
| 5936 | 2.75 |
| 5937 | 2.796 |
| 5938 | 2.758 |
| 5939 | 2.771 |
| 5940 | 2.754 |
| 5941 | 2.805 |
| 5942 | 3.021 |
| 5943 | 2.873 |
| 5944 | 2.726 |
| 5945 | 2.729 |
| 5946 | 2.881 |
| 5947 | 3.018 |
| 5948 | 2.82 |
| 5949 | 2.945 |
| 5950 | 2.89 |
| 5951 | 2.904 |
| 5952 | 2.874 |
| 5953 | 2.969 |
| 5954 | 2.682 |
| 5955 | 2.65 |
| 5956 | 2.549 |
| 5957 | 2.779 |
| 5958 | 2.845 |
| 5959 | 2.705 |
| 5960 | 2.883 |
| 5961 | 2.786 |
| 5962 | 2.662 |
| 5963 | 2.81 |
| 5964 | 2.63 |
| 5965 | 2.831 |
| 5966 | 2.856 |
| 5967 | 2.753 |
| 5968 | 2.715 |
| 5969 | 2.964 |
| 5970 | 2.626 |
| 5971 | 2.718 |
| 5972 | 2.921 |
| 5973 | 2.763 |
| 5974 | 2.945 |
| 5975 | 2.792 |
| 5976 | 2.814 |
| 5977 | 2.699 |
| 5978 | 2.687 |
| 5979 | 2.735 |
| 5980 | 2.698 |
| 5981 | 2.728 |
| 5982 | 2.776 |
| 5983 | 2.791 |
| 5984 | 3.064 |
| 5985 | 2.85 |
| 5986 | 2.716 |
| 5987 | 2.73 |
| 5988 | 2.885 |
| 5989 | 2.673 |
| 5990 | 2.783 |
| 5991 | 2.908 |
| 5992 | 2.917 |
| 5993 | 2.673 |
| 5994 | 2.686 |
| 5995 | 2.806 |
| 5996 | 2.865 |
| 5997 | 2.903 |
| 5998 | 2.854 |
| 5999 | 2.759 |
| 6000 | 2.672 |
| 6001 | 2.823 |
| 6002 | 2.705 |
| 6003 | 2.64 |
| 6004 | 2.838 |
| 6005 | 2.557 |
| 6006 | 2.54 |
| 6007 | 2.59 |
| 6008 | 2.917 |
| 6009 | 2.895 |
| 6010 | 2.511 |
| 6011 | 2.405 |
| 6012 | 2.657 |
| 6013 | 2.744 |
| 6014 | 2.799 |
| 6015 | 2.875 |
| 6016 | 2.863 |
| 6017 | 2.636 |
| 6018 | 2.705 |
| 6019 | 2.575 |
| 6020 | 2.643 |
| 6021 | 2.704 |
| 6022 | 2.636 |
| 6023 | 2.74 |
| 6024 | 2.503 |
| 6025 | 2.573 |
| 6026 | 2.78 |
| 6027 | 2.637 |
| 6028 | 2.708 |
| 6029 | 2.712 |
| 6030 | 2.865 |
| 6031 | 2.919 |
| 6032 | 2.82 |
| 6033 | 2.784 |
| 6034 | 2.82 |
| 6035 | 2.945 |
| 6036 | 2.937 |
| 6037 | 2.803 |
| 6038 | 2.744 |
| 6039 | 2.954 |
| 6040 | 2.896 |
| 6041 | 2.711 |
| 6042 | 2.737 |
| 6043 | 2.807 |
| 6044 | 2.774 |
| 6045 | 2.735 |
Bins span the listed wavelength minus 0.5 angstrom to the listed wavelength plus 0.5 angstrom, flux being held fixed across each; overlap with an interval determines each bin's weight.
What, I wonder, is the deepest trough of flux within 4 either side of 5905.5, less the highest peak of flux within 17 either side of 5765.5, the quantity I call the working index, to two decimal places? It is -0.67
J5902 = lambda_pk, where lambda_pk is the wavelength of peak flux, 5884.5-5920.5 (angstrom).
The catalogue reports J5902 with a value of 5910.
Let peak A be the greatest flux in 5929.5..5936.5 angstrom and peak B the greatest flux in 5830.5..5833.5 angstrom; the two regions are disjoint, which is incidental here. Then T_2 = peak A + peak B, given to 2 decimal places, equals 5.91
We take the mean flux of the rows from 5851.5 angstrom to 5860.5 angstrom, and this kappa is 2.69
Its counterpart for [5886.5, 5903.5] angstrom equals 1.99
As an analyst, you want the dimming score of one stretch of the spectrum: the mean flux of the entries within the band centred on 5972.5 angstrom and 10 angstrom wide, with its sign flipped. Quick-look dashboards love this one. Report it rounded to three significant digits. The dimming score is -2.80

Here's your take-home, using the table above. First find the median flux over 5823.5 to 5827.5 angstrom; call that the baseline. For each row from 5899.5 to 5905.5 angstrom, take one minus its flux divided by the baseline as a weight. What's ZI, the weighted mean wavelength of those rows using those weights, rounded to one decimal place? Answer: 5901.2 angstrom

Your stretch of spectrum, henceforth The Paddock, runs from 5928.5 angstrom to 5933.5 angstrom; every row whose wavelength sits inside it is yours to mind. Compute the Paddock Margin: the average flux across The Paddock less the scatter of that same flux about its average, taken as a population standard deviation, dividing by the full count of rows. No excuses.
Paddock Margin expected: 2.68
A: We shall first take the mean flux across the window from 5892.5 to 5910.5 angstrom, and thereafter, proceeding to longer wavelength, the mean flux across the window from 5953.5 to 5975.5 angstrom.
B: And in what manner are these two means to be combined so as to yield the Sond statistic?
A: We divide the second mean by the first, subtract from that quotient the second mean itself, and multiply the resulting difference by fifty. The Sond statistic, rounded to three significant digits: -78.0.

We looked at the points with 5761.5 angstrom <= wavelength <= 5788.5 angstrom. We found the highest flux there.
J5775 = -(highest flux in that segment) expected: -3.08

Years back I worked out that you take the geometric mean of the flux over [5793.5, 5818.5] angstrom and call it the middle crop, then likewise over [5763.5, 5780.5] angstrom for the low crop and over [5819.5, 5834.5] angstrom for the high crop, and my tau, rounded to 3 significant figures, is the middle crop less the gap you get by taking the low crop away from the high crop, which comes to 2.81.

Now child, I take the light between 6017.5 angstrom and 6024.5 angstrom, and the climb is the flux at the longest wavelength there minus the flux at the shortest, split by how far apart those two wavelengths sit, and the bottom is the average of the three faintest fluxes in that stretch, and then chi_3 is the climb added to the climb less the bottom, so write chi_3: -2.64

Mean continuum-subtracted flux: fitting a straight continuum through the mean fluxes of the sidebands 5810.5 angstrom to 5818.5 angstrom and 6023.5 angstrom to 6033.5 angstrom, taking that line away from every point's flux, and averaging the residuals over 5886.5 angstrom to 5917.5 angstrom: -0.45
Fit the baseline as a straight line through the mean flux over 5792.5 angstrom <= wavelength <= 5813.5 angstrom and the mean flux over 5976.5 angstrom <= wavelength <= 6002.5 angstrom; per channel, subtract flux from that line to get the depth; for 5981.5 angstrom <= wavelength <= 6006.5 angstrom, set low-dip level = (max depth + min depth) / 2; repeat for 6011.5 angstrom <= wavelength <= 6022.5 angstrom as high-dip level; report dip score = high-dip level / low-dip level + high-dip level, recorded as -2.2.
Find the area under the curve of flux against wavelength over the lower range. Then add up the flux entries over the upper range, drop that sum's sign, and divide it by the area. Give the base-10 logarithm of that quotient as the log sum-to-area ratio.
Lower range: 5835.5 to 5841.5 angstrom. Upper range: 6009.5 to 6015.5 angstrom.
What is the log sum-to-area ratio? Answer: -0.023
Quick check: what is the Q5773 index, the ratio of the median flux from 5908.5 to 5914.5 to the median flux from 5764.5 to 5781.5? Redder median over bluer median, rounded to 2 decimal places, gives 1.01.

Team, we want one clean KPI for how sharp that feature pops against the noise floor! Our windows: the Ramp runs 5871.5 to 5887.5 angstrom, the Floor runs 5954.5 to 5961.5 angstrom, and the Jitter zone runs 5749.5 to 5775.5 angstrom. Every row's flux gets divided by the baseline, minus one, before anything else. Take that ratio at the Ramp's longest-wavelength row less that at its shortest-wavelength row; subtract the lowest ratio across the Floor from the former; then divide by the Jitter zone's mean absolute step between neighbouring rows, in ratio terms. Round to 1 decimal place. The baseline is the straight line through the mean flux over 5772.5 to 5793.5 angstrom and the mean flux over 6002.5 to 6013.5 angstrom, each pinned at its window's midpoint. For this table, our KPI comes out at -0.4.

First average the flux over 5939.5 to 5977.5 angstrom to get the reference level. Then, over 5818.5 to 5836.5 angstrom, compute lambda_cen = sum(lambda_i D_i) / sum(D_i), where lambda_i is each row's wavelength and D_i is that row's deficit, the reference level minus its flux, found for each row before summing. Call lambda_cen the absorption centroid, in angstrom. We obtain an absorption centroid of 5827.8 angstrom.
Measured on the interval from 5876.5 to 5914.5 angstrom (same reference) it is 5894.3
